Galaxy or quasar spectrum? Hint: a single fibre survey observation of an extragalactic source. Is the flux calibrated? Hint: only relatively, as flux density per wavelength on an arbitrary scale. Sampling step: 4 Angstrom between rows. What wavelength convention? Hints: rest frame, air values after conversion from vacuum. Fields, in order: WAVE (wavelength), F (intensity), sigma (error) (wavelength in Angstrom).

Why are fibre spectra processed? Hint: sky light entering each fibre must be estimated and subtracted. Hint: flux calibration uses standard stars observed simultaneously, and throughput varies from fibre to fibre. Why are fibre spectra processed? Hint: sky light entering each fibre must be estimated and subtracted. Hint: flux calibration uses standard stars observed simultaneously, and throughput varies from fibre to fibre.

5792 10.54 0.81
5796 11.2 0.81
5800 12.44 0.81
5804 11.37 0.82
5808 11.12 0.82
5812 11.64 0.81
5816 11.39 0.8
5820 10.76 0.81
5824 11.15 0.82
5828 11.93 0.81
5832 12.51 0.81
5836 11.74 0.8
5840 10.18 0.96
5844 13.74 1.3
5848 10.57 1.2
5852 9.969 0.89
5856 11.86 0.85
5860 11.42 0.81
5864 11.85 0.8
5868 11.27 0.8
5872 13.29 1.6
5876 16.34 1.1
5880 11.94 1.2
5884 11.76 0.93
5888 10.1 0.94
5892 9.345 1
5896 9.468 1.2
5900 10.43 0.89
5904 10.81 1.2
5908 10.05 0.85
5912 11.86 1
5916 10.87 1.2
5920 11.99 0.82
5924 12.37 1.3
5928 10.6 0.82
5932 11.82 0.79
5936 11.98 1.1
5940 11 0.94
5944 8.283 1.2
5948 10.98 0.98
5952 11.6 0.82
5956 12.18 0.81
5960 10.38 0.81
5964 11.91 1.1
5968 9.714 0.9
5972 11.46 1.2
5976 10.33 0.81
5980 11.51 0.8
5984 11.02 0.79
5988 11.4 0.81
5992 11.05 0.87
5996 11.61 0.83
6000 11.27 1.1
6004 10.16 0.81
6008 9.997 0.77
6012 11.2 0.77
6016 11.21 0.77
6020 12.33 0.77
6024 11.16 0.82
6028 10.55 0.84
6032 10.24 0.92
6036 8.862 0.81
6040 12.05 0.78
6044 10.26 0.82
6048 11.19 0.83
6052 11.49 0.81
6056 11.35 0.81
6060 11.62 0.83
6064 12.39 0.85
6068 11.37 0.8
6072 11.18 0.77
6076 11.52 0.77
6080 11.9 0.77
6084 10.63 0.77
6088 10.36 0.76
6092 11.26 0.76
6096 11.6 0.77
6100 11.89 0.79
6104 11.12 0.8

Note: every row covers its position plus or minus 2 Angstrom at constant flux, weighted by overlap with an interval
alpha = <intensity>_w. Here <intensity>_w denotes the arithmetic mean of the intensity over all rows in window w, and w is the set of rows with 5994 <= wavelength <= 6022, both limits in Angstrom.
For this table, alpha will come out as 11.1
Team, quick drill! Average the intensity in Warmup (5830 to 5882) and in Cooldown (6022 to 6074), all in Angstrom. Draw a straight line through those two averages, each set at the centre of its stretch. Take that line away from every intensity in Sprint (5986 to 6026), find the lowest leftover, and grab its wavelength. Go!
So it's 6008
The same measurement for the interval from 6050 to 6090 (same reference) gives 6088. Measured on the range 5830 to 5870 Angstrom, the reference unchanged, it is 5852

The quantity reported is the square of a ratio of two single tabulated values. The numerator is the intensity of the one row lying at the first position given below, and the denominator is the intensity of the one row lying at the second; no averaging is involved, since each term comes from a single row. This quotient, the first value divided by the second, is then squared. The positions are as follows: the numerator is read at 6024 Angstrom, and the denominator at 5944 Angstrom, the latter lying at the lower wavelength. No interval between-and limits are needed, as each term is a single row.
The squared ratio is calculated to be 1.82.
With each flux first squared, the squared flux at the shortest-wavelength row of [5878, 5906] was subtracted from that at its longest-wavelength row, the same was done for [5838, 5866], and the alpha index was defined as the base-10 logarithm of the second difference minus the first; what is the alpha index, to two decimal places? 1.80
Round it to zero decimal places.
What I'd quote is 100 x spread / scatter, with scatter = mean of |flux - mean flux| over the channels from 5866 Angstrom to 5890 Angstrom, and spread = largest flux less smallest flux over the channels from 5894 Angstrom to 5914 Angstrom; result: 152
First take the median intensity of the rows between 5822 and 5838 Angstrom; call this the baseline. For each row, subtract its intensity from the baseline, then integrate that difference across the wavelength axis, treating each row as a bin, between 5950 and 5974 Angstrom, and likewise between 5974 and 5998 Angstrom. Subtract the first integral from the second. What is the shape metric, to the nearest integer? 1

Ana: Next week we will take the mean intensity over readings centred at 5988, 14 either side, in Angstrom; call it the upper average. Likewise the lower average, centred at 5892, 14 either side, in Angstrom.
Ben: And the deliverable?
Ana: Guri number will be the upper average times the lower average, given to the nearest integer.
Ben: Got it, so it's 118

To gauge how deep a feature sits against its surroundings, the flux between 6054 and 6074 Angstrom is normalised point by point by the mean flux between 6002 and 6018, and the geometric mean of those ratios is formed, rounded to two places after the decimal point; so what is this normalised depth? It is 1.09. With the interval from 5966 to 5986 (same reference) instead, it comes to 1.01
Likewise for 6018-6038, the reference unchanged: 0.99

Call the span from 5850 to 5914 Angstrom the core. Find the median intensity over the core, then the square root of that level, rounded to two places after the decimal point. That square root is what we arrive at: 3.37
